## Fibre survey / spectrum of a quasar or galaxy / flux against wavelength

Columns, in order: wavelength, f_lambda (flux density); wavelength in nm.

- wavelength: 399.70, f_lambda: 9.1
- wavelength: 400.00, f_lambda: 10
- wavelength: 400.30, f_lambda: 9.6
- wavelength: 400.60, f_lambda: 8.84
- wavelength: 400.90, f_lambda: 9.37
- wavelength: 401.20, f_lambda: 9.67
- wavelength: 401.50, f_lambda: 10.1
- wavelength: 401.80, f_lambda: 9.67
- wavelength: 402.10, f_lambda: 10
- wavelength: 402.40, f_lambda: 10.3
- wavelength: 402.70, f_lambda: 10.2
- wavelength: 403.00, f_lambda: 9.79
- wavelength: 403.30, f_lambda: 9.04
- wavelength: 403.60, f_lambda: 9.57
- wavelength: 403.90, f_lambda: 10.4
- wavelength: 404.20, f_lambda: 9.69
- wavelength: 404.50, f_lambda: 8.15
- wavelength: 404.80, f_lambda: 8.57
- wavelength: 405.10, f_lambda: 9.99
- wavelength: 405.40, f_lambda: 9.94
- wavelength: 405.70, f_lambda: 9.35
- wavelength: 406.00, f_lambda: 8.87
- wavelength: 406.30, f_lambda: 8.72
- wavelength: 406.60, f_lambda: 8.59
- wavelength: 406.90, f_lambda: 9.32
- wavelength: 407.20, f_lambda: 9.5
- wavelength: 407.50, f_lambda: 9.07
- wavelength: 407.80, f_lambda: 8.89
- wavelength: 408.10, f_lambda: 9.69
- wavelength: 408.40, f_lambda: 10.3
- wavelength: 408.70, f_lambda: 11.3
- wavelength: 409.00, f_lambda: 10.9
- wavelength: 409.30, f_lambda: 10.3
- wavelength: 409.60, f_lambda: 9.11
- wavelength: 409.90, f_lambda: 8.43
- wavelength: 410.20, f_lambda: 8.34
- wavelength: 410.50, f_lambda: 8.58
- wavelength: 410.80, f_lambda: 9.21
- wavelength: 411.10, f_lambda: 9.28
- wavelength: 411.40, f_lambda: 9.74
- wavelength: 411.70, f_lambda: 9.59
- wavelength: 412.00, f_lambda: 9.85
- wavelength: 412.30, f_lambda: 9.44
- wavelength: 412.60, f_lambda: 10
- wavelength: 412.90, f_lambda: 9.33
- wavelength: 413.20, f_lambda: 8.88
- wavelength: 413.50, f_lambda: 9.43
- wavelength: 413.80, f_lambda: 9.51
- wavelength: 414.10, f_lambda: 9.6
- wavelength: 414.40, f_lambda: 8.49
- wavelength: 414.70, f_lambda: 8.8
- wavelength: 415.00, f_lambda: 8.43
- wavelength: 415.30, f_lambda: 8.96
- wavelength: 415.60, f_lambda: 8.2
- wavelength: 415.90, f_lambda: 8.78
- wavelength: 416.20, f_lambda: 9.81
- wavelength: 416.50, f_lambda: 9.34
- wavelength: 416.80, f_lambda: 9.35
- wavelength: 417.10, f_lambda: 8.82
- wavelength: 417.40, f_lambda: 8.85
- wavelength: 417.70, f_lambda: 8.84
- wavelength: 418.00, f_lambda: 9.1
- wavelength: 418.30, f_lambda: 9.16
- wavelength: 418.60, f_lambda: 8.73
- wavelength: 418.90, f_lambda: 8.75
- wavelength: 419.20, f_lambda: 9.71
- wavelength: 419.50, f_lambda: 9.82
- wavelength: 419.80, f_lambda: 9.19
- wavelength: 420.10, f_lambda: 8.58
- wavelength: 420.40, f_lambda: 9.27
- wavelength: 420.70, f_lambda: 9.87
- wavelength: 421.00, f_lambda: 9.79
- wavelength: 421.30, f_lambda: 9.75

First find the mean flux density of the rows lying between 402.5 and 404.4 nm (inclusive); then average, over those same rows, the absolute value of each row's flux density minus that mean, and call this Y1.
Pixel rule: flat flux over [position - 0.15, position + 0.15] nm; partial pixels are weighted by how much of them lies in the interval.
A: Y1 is 0.35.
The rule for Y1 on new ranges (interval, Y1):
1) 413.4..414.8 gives 0.42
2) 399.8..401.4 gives 0.31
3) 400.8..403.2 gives 0.26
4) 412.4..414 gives 0.26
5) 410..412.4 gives 0.41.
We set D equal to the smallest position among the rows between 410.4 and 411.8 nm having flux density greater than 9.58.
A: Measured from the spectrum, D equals 411.40 nm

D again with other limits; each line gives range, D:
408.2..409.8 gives 408.40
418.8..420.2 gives 419.20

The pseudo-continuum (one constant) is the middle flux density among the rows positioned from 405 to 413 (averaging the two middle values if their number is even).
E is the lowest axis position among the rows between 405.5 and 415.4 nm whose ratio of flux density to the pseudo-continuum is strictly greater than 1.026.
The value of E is 408.10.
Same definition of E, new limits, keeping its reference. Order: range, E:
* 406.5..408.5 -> 408.10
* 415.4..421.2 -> 416.20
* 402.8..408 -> 403.00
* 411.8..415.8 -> 412.00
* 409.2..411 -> 409.30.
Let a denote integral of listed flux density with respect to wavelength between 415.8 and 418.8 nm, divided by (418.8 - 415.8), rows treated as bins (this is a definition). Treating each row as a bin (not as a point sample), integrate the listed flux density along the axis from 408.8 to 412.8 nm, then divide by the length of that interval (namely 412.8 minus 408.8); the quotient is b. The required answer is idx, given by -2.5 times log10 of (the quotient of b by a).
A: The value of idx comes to -0.05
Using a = 9.08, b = 9.47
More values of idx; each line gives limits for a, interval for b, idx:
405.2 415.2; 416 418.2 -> 0.02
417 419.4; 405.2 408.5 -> -0.03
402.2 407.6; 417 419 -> 0.06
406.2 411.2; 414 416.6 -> 0.06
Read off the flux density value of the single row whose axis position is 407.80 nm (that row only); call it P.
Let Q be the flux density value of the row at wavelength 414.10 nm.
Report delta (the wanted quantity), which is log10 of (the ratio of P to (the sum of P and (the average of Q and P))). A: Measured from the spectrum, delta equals -0.310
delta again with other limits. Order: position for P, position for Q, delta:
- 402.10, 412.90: -0.294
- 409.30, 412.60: -0.298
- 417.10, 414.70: -0.301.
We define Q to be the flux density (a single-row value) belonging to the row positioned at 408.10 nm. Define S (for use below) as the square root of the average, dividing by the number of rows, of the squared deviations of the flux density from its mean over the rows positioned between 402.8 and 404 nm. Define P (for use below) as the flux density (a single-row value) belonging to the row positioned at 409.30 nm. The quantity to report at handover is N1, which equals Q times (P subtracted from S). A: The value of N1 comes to -95.1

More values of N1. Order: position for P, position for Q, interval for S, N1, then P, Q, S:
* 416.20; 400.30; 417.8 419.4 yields -90.8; 9.81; 9.6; 0.36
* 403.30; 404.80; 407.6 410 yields -69.4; 9.04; 8.57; 0.94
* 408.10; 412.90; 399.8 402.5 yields -86.5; 9.69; 9.33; 0.42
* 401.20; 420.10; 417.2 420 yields -79.7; 9.67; 8.58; 0.38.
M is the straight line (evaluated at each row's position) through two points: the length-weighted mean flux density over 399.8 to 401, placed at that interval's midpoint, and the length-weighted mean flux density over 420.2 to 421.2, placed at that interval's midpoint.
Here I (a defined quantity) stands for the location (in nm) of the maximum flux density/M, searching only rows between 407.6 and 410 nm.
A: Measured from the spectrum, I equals 408.70 nm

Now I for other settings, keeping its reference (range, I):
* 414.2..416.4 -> 416.20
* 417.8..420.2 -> 419.50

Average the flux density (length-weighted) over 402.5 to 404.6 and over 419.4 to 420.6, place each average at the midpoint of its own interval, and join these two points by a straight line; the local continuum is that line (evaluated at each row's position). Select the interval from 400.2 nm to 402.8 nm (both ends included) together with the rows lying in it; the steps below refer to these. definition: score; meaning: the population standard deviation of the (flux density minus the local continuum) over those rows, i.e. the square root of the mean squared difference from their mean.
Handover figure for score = 0.45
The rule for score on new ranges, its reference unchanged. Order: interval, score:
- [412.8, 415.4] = 0.40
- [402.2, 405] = 0.73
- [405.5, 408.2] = 0.36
